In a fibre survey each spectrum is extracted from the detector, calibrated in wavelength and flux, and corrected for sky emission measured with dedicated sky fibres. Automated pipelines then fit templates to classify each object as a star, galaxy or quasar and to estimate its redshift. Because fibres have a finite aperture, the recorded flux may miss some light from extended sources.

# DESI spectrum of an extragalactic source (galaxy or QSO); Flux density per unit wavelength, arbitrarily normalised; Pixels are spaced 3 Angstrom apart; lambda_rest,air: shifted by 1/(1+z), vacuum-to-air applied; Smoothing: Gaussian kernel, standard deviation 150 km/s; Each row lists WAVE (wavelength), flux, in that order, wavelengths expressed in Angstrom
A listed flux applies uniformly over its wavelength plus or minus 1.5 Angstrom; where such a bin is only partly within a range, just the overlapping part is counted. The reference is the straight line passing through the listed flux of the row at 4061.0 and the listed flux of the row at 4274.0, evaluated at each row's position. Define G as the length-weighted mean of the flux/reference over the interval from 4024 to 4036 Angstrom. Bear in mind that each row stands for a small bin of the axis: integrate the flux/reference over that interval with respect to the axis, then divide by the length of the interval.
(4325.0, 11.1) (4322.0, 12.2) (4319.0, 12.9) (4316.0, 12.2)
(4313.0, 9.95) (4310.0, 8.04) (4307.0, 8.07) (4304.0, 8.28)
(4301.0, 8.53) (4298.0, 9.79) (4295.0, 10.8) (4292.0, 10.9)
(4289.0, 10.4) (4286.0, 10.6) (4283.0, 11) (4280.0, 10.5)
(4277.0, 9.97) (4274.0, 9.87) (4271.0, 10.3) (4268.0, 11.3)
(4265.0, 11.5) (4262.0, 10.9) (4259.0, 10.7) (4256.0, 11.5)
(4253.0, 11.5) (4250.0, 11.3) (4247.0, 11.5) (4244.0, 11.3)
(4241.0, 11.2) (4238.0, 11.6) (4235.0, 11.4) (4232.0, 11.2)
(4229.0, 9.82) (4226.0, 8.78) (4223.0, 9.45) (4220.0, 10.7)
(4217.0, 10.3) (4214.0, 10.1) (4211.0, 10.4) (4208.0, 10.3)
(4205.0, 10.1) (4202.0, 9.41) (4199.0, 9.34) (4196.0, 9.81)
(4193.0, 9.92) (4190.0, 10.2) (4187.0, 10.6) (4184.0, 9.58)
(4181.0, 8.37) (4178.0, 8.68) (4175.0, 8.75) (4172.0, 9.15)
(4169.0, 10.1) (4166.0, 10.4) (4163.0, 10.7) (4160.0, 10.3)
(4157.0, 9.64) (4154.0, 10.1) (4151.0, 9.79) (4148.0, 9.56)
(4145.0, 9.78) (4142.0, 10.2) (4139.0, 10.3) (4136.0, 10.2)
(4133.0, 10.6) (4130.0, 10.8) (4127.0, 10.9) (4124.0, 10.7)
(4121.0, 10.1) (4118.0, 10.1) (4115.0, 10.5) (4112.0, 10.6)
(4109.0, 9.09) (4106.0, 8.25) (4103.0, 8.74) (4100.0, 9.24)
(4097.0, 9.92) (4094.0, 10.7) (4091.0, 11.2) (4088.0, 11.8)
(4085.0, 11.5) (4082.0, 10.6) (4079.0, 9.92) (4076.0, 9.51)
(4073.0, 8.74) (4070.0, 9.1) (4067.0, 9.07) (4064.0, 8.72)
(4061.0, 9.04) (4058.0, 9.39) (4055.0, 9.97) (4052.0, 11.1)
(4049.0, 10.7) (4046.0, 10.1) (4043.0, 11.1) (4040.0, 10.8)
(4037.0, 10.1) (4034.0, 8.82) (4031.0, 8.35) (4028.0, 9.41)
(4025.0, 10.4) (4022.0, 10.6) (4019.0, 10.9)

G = 1.04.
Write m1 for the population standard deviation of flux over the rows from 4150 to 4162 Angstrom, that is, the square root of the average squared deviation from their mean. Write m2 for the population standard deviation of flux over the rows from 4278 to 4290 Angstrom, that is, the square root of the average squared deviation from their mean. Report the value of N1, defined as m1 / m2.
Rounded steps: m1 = 0.26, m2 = 0.23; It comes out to 1.1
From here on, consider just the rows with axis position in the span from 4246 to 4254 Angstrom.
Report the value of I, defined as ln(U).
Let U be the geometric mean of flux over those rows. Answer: 2.44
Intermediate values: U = 11.4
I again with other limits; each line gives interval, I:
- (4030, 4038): 2.20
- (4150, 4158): 2.29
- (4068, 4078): 2.21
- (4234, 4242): 2.43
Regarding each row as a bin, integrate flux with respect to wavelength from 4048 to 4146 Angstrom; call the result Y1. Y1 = 983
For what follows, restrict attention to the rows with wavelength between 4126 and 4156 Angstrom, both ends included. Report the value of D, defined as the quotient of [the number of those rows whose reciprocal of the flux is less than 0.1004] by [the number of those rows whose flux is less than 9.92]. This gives 2.33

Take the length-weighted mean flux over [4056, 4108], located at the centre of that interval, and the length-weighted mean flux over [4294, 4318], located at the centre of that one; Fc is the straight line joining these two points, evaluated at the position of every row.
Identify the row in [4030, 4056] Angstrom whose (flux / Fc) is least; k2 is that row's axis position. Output 4031.0 Angstrom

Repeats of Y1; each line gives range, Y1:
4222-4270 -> 525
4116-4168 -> 533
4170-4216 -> 444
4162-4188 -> 248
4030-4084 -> 527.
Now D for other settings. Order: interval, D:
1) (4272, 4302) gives 2.33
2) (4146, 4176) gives 1.00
